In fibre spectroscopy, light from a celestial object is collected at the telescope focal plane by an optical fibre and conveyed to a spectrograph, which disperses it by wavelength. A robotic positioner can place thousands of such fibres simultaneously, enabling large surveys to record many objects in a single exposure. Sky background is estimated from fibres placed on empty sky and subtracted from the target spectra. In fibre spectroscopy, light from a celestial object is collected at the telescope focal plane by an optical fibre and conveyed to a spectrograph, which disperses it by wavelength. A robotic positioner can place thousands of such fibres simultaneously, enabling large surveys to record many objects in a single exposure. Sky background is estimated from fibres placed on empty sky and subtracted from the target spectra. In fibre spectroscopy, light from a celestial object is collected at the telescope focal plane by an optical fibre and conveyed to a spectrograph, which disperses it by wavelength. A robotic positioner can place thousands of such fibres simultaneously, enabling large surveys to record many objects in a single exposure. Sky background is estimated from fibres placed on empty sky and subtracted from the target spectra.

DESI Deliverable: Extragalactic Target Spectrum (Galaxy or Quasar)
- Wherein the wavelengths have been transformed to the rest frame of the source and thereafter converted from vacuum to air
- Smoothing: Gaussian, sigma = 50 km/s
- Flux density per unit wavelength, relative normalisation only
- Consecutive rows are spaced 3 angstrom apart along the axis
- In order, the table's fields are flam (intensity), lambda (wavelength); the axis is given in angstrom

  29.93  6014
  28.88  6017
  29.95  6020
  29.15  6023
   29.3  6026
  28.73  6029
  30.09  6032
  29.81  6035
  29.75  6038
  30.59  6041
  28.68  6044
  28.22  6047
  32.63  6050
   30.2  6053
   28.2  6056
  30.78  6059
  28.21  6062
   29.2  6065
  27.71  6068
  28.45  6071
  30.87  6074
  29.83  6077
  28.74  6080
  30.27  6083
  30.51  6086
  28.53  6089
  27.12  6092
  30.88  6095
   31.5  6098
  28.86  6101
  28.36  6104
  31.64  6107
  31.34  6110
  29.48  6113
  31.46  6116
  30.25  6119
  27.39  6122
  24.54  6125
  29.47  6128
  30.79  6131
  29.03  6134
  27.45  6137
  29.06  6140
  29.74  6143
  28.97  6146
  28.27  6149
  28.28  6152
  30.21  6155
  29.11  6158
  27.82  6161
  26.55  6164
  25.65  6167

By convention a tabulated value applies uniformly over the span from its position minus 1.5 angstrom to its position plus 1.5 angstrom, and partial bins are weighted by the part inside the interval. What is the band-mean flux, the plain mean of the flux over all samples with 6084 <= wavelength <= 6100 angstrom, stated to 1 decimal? 29.7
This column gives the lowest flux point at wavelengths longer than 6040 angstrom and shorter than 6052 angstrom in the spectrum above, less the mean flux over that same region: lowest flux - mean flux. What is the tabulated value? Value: -1.8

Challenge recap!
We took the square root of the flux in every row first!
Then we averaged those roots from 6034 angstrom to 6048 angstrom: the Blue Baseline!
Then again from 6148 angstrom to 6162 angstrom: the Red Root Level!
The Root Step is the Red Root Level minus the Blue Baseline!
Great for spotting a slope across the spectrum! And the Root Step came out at -0.06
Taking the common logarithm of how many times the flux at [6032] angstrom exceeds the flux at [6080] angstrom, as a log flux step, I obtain 0.020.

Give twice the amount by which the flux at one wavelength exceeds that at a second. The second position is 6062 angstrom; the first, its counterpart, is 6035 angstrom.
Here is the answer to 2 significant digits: 3.2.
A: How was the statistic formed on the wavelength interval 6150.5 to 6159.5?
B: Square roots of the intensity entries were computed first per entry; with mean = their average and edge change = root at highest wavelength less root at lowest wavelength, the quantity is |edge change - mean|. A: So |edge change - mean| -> 5.33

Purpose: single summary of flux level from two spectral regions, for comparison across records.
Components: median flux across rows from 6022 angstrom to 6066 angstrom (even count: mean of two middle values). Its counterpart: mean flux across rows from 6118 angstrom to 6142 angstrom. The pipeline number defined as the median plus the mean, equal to 57.8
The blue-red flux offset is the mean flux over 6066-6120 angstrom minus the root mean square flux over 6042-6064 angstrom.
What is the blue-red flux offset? 0.2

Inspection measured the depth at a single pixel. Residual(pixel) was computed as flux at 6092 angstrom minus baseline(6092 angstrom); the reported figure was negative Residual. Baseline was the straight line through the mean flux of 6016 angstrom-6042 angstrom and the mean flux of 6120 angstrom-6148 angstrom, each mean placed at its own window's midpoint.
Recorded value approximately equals 2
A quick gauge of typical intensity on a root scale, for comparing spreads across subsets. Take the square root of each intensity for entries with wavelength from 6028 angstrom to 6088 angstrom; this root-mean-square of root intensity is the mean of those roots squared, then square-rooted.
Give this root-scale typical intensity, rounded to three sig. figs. 5.44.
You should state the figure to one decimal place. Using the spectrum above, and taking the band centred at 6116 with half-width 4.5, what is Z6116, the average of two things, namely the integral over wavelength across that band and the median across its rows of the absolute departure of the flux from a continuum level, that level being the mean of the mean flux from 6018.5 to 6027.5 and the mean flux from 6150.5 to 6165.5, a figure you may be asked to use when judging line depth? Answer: 7.3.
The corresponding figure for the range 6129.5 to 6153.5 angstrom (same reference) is 8.9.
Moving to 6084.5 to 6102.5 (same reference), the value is 13.4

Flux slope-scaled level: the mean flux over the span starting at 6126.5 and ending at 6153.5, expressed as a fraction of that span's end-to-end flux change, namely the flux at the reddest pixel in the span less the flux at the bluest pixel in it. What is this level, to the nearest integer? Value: -24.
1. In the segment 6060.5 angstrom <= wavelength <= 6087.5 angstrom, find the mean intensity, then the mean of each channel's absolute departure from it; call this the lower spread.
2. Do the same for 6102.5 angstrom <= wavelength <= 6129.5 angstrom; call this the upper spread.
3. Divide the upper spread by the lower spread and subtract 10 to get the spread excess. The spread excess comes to -8.19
